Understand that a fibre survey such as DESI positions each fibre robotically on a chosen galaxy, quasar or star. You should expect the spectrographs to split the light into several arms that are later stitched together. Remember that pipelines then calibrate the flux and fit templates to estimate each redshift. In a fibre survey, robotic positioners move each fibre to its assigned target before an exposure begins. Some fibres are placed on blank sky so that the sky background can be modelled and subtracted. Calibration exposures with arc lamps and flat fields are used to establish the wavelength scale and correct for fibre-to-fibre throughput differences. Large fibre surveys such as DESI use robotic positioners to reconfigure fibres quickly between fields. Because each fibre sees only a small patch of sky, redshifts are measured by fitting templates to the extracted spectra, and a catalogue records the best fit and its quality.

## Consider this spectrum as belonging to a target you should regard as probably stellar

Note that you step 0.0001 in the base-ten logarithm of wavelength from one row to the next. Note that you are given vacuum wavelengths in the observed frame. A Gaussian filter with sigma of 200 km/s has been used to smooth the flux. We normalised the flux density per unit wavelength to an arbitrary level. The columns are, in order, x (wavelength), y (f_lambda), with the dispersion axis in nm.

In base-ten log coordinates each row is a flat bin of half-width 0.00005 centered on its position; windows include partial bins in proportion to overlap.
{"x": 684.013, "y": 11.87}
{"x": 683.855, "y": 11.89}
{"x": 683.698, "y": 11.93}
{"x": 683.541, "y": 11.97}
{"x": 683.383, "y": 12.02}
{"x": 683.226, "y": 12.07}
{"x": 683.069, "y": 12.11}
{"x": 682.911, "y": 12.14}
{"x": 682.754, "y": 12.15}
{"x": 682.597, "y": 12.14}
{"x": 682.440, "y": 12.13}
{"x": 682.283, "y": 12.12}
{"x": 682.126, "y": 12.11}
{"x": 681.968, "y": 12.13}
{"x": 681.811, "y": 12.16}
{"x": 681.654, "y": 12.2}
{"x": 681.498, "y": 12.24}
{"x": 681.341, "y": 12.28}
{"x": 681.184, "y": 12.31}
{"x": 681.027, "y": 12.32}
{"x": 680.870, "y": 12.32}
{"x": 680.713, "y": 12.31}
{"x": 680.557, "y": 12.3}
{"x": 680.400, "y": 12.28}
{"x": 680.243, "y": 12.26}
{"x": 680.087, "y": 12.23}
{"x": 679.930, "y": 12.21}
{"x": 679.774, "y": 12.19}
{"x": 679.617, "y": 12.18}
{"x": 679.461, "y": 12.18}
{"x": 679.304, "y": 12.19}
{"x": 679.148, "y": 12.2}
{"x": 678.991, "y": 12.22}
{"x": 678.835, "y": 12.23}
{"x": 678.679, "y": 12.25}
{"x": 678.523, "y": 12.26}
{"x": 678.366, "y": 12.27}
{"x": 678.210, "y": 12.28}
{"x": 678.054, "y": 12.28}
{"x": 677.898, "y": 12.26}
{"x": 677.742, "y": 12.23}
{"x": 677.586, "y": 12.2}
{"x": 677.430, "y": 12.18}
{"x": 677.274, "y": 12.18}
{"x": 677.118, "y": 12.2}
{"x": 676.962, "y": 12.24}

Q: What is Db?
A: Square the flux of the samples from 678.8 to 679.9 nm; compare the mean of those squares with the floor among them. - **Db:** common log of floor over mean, -0.0013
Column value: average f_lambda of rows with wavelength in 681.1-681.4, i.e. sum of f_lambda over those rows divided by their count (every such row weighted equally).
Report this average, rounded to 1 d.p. 12.3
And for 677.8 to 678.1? 12.3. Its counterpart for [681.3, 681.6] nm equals 12.3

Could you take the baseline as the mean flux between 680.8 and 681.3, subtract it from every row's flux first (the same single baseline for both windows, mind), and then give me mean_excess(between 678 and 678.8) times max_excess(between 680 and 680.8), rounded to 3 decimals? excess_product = 0.000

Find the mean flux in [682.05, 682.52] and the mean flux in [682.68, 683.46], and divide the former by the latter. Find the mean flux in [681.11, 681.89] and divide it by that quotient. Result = 12.2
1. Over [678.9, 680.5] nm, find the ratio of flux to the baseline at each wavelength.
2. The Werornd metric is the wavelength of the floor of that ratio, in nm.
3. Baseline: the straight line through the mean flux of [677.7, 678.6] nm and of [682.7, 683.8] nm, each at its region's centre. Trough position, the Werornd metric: 679.461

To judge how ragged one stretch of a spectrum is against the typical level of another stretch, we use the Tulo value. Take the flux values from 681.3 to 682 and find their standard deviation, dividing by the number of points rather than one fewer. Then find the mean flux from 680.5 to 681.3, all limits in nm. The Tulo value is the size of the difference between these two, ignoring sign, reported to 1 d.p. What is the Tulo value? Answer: 12.3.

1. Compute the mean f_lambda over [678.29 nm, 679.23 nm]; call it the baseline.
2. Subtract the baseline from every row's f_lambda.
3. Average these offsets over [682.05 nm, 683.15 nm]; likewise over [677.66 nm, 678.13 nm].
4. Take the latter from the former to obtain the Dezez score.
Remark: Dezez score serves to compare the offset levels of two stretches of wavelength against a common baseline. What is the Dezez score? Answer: -0.13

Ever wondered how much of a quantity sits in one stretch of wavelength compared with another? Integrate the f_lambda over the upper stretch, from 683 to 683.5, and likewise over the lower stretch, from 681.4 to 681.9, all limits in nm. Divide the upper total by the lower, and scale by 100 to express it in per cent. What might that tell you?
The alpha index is 99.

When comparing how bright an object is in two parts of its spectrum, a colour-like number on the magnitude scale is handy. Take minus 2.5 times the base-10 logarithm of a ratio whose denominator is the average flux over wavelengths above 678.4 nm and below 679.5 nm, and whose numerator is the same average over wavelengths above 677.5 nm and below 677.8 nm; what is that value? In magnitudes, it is 0.000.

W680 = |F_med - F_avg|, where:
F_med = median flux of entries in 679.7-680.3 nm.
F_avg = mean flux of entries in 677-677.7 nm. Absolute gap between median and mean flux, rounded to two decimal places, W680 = 0.03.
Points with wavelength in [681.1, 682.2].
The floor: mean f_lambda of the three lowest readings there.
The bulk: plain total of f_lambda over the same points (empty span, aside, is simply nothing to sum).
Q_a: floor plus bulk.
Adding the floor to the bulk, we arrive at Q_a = 97.6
